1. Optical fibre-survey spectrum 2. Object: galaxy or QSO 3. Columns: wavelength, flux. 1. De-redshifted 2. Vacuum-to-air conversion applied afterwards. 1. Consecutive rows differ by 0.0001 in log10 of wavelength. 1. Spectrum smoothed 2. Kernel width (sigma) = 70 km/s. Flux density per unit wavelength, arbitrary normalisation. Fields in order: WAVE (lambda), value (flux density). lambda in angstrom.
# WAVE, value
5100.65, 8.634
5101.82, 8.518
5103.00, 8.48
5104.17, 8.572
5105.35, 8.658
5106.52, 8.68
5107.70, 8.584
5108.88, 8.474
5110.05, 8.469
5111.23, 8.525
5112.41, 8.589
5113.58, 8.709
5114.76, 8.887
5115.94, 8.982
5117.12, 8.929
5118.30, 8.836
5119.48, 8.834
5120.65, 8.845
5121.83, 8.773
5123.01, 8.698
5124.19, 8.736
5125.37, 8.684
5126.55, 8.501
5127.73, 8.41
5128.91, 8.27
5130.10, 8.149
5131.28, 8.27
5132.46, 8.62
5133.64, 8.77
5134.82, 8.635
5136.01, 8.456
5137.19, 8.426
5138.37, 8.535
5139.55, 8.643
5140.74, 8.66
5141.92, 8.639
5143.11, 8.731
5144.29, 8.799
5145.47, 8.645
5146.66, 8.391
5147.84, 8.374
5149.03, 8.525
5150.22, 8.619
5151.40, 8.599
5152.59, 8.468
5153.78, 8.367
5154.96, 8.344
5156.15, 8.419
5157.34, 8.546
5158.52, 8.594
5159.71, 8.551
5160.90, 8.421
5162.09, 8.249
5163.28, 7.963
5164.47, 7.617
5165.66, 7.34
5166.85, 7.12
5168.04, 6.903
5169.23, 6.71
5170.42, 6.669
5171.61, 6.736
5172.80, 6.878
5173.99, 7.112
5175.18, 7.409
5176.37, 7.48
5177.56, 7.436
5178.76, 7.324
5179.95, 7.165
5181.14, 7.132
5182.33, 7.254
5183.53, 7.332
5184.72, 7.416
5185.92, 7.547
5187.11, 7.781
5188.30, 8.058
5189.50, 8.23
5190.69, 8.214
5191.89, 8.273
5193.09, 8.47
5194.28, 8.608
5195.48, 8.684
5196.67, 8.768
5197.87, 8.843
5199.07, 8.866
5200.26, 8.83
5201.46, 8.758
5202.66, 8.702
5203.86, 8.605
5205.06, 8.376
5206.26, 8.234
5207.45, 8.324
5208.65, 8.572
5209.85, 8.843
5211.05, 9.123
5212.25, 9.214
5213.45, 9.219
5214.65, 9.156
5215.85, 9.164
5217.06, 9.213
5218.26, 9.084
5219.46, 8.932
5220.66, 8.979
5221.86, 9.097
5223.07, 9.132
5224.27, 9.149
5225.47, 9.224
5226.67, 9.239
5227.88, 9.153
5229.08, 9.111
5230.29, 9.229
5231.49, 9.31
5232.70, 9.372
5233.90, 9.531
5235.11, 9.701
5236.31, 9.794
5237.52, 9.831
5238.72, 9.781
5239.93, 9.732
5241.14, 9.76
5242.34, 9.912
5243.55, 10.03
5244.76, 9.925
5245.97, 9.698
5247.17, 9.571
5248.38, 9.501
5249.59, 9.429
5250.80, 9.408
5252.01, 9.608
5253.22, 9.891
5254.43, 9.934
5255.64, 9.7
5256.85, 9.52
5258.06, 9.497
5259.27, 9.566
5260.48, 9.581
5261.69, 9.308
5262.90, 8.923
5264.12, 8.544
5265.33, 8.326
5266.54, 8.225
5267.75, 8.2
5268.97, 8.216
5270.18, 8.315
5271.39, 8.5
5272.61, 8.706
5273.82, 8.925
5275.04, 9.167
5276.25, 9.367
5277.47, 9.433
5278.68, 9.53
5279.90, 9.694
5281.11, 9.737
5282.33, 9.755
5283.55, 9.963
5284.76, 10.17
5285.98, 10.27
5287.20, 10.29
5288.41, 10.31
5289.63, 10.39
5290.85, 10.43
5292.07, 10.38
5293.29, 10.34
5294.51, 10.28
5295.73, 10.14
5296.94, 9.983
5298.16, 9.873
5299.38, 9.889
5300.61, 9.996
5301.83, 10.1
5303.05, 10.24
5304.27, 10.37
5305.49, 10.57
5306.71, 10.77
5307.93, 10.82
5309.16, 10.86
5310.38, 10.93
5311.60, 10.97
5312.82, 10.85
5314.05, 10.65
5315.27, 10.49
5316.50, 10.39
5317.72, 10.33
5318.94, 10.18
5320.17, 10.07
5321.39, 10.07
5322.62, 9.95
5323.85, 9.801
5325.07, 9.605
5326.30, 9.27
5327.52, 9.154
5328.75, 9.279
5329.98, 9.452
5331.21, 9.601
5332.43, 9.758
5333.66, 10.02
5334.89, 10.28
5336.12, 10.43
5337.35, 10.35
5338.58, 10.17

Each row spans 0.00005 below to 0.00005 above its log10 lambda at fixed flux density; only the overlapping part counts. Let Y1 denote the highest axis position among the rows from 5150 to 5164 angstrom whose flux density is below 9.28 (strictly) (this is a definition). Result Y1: 5163.28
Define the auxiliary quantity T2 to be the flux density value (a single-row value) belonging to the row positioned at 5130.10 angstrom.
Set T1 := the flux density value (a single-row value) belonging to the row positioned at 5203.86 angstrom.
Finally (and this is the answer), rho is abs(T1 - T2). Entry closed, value 0.5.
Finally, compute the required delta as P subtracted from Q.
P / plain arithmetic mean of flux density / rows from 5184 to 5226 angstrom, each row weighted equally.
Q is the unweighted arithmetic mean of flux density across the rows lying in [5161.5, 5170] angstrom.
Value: -1.3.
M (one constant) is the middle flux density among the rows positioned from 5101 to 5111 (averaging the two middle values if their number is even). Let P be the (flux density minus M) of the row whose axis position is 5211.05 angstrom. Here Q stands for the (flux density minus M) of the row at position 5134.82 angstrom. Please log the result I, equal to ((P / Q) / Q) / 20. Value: 4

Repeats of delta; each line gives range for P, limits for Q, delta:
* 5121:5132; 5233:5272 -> 0.9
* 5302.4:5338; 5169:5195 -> -2.7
